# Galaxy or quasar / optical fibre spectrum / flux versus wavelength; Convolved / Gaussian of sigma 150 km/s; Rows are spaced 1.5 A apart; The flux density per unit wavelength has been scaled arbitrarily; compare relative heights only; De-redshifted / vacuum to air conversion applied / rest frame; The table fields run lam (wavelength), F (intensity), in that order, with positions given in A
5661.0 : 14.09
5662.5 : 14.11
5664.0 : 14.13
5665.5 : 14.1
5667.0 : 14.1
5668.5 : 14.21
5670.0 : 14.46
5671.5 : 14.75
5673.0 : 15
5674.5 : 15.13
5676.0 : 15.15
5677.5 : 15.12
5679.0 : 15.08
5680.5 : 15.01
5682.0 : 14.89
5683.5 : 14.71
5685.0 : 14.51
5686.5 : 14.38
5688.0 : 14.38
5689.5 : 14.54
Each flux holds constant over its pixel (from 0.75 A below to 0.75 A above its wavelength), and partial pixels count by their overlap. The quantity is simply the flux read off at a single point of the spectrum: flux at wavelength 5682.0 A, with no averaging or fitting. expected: 14.89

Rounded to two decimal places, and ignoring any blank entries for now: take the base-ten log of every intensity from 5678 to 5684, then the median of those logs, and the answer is 1.17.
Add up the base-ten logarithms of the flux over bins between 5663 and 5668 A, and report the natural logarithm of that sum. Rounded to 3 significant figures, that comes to 1.24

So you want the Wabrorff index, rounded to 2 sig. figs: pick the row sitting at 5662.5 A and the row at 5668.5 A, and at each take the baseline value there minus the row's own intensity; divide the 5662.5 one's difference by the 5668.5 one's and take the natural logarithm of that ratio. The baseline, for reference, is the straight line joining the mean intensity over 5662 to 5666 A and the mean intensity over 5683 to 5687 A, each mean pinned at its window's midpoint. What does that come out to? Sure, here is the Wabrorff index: 1.4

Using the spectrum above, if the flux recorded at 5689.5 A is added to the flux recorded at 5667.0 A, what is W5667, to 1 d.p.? 28.6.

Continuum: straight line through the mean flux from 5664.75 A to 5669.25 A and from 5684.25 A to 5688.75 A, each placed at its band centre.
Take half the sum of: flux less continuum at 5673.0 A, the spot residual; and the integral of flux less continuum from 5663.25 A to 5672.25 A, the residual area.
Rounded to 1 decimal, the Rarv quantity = 1.0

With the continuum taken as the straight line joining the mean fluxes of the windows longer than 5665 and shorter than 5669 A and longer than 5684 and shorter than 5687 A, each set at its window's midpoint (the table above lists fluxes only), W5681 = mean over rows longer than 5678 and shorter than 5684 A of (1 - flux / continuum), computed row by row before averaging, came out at -0.038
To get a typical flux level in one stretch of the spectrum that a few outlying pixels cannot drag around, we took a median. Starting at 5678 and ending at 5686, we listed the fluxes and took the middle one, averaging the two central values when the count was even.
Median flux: 14.9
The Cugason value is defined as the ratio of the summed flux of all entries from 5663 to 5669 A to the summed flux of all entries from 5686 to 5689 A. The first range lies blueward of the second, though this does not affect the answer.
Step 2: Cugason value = 2.0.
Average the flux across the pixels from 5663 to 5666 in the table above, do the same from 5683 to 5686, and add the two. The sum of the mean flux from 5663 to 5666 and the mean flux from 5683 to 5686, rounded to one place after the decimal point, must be 28.7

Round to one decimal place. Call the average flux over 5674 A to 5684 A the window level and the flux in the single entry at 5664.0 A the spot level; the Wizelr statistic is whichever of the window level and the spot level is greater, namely 15.0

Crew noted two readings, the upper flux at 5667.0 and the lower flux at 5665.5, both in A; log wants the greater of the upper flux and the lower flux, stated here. 14.1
